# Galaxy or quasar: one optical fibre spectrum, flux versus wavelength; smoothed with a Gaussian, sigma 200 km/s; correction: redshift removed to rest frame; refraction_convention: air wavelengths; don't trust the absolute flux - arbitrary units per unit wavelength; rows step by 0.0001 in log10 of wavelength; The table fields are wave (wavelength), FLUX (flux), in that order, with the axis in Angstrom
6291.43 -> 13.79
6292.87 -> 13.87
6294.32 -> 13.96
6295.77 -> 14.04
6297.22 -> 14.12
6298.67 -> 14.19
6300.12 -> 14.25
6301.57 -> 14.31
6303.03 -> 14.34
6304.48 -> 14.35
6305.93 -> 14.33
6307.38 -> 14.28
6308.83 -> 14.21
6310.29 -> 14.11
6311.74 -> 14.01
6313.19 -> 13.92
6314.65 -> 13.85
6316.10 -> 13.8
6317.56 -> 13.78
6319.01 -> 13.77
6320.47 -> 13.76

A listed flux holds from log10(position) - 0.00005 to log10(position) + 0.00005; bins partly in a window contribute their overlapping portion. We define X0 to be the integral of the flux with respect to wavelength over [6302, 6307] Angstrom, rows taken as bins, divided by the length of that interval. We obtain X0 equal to 14.3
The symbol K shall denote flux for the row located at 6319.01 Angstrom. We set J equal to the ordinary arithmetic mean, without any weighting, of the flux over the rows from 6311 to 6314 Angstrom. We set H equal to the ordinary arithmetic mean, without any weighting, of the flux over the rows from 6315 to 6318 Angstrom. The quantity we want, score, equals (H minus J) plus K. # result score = 13.6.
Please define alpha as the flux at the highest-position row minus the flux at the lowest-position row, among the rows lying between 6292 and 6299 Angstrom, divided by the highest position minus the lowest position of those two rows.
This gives 0.06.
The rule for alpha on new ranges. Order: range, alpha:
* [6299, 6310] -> 0.00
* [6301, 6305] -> 0.01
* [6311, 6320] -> -0.03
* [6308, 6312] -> -0.07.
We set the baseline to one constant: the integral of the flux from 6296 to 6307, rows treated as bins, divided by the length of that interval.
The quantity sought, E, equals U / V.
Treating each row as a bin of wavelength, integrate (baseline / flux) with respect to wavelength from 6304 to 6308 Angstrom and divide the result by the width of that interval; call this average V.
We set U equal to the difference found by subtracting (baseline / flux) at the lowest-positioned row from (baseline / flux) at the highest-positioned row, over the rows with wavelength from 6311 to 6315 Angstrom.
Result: 0.012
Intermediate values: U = 0.0118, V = 0.997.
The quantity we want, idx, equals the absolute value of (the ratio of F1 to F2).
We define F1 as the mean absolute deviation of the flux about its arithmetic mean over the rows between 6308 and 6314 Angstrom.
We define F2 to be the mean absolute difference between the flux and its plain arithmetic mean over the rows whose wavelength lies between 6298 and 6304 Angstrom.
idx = 1.9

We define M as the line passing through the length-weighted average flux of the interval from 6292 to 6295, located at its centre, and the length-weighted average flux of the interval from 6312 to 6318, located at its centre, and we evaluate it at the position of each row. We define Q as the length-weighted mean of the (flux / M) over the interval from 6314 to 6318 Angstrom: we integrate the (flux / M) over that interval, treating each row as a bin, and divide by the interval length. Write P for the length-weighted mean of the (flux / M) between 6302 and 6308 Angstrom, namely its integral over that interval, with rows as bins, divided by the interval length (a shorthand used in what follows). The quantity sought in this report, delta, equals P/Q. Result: 1.03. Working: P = 1.03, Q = 1.00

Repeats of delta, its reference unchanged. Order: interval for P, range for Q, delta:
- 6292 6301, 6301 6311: 0.98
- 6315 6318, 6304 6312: 0.97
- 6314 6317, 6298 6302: 0.97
